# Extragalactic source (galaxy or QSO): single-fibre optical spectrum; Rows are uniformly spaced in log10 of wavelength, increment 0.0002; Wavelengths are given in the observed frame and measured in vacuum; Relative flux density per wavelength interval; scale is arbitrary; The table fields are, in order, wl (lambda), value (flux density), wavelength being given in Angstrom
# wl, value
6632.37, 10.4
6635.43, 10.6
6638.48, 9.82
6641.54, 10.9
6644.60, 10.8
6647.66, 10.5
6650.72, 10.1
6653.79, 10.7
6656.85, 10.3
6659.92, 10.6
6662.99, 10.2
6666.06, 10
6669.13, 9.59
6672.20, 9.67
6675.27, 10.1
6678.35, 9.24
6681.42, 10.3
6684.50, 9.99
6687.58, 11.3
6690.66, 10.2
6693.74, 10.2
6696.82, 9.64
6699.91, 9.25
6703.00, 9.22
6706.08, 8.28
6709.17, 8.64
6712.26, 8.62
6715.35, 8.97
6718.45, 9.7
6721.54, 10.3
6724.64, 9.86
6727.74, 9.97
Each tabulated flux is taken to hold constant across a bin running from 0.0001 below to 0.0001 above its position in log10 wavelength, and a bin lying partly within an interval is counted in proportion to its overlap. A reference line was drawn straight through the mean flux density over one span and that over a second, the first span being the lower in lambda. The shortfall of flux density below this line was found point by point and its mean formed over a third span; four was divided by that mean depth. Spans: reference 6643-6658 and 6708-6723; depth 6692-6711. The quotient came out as 13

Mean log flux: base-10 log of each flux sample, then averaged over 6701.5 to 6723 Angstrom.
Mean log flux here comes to 0.96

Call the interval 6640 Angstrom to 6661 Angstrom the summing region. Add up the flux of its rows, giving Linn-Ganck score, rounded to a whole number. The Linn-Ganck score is 74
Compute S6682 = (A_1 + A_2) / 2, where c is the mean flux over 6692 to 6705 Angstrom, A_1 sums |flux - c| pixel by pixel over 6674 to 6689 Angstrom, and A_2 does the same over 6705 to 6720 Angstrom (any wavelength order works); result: 3.8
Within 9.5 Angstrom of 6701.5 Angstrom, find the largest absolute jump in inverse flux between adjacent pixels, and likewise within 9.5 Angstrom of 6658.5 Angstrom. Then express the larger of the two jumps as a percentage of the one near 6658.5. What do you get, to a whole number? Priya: 222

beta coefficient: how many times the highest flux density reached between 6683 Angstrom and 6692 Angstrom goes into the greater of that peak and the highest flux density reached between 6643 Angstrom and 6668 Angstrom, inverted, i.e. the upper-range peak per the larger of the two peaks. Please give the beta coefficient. 1.000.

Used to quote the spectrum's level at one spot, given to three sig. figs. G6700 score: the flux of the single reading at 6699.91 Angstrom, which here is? 9.25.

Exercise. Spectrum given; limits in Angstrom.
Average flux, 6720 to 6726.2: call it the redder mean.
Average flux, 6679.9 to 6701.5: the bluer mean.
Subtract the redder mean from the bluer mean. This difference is 0.05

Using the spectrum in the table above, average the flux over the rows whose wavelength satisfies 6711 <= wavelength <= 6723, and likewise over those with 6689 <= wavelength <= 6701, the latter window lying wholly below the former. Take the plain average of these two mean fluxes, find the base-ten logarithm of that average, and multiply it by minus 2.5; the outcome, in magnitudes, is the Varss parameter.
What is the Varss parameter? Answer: -2.46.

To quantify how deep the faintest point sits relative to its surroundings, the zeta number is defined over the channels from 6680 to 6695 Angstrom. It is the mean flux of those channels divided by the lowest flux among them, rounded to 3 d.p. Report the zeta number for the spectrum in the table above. 1.041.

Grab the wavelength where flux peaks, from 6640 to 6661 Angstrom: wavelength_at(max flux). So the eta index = 6641.54 Angstrom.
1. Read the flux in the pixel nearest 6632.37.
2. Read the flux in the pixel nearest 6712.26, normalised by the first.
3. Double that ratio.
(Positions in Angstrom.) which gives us 1.66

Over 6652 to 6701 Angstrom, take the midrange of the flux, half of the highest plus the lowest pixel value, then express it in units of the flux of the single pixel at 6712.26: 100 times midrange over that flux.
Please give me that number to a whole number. 119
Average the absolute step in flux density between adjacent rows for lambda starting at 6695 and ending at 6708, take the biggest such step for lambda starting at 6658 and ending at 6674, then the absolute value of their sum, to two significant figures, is 0.86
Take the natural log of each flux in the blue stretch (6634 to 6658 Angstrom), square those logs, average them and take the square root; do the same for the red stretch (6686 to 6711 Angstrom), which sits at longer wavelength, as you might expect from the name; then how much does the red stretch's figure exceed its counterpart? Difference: -0.089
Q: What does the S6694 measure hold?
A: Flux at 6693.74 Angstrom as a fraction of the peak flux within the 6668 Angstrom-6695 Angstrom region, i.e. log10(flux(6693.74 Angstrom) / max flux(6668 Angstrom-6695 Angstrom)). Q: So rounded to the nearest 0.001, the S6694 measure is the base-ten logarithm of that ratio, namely -0.044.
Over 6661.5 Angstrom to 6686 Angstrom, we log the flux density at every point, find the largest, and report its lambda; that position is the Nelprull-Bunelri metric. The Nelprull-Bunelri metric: 6681.42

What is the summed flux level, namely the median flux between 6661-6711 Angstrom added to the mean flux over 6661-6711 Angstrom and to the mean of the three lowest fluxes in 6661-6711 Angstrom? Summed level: 28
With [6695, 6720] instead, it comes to 27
